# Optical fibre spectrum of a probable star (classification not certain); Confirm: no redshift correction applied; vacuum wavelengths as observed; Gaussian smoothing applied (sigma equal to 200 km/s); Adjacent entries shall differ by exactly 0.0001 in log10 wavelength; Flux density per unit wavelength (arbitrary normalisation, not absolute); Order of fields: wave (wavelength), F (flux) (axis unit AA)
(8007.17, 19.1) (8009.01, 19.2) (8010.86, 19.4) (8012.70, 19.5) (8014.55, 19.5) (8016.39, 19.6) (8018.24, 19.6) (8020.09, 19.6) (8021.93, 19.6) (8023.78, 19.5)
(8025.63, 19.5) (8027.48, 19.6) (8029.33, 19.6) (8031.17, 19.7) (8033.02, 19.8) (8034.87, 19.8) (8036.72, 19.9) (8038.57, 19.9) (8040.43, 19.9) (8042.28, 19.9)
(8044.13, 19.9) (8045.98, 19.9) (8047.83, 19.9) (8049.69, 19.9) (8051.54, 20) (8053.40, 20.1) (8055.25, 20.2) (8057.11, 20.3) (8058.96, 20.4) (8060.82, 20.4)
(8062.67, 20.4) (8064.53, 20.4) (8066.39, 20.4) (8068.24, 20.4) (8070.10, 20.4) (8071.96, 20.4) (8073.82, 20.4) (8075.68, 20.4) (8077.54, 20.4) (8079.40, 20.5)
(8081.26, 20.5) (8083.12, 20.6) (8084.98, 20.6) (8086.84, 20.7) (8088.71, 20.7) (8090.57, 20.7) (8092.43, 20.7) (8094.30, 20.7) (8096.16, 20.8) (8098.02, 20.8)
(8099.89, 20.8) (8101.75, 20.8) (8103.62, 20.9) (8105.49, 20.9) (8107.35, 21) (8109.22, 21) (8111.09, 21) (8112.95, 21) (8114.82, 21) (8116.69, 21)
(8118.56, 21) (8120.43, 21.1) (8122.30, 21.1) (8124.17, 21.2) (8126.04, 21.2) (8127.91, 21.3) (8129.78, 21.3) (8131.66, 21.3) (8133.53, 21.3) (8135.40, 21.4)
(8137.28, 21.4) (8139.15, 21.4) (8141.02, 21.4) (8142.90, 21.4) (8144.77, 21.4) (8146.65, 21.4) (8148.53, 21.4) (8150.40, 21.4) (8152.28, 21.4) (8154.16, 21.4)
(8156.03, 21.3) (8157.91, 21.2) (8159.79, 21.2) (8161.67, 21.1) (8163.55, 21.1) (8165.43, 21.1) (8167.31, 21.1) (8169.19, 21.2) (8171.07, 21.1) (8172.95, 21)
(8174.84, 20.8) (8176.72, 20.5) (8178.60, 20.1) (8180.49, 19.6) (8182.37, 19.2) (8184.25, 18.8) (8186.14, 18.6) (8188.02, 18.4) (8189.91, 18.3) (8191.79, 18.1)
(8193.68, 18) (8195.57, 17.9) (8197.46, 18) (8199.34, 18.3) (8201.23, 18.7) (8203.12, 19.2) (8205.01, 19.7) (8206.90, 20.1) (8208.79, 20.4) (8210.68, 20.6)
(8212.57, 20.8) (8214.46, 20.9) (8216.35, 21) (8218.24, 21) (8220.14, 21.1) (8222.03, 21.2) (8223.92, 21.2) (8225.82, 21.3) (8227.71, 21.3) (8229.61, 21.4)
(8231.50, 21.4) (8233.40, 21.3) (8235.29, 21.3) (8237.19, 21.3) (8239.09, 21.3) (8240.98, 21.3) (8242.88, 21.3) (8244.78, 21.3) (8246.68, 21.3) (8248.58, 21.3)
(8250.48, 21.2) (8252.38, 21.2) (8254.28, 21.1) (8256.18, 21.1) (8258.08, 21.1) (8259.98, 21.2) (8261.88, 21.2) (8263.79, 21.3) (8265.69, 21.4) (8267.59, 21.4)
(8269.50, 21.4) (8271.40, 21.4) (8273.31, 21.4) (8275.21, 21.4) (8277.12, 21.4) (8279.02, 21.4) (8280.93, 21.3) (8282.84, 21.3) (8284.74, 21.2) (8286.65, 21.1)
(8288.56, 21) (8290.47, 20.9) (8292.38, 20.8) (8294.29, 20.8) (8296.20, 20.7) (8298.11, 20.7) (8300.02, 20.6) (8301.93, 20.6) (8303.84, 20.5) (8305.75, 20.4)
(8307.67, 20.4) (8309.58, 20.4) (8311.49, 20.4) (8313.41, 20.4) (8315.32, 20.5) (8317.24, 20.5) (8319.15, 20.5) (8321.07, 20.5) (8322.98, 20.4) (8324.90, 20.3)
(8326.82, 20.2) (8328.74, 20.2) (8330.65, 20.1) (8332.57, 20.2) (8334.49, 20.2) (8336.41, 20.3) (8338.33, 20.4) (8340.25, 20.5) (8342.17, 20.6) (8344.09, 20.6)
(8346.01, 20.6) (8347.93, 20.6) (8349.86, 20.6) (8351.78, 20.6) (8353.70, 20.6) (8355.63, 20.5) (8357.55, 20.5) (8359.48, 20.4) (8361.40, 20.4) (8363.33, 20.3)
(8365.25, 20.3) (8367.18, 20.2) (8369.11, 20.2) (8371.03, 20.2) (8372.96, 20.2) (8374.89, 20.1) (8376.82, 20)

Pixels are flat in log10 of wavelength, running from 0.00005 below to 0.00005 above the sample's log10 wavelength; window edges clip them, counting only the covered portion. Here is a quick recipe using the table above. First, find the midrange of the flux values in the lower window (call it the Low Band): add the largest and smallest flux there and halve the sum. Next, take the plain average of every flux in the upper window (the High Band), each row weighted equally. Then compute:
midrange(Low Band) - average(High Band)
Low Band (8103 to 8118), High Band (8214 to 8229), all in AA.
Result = -0.2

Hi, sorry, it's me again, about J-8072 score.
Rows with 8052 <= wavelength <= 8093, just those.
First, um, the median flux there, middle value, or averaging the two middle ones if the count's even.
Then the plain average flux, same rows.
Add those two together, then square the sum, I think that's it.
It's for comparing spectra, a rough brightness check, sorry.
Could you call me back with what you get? 1669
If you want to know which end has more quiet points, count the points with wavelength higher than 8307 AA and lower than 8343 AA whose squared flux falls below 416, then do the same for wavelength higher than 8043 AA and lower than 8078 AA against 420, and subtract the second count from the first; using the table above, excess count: -12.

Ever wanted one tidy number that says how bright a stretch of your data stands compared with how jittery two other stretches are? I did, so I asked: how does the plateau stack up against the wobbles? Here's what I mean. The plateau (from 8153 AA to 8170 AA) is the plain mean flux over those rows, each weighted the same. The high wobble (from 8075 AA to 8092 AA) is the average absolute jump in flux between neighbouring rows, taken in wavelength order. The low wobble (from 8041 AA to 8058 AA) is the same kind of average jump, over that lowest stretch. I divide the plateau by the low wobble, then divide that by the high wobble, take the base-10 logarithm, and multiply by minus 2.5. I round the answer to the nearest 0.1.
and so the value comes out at -10.1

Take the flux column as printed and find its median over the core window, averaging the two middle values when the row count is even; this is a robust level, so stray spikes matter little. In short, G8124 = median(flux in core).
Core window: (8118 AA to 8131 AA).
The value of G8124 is 21.2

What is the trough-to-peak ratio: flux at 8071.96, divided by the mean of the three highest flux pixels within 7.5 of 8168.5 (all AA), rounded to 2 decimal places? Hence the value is 0.97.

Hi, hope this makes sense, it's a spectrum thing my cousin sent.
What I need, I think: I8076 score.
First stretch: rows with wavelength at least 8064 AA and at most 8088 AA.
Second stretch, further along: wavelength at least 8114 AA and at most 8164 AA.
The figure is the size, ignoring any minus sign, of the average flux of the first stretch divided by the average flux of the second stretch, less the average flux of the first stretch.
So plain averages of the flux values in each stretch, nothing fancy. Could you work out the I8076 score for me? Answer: 19.5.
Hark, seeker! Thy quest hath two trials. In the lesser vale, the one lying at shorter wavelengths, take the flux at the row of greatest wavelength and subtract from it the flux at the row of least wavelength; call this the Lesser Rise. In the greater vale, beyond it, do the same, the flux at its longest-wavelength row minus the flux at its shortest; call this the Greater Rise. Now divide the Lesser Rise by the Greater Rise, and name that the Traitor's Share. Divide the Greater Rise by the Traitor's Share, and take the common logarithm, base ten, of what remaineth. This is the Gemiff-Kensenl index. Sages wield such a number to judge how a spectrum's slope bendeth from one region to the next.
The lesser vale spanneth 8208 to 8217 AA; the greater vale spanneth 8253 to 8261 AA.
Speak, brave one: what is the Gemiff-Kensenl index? -1.8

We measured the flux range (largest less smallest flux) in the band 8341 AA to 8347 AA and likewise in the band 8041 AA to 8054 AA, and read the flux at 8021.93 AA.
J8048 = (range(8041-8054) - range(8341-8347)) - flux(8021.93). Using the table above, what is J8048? -19.4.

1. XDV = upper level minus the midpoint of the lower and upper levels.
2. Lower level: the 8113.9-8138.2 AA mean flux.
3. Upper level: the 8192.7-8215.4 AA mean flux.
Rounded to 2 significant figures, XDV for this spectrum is -0.91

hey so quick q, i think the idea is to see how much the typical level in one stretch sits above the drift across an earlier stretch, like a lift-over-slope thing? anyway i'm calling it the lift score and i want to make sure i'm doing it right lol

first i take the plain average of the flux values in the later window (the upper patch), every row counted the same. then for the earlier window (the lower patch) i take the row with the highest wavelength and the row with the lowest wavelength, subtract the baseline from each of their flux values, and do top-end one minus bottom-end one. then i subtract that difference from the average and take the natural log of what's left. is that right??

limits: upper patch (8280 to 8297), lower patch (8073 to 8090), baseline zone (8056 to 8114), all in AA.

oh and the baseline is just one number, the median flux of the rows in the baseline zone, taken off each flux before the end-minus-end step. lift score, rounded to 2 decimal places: 3.03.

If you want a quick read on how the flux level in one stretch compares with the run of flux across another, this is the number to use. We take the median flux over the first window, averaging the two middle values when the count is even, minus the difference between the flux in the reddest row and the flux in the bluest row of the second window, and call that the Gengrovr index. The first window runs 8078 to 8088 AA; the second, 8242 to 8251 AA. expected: 20.7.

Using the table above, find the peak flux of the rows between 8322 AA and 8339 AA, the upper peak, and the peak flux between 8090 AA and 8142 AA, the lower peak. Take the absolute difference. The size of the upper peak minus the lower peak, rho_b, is 1.0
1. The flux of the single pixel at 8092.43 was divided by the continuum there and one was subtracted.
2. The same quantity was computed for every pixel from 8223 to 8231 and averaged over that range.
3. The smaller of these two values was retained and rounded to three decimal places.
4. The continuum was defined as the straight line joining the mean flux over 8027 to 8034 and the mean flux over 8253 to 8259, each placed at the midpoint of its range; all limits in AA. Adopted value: 0.018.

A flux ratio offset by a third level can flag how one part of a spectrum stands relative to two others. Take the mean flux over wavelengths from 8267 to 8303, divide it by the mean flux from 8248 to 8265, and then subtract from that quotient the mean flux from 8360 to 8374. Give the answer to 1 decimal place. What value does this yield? -19.3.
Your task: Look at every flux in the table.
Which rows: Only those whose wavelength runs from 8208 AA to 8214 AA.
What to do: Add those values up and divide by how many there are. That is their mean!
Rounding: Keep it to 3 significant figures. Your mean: 20.6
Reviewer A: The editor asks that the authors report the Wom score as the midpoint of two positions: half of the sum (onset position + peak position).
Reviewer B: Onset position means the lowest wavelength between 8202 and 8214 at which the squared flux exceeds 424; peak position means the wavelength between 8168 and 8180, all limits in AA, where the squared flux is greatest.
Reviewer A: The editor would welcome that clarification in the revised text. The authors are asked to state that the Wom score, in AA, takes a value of 8189.9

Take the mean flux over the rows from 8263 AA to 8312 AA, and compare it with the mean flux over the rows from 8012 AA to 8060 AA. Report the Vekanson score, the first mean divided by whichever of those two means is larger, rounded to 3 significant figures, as 1.00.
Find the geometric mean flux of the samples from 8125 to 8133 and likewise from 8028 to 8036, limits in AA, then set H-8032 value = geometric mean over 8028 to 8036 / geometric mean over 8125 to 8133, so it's 0.93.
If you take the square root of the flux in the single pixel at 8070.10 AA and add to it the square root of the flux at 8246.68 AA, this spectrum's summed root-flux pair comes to 9.13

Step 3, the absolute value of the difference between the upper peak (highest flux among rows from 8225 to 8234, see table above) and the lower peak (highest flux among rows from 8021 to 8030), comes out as 1.8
